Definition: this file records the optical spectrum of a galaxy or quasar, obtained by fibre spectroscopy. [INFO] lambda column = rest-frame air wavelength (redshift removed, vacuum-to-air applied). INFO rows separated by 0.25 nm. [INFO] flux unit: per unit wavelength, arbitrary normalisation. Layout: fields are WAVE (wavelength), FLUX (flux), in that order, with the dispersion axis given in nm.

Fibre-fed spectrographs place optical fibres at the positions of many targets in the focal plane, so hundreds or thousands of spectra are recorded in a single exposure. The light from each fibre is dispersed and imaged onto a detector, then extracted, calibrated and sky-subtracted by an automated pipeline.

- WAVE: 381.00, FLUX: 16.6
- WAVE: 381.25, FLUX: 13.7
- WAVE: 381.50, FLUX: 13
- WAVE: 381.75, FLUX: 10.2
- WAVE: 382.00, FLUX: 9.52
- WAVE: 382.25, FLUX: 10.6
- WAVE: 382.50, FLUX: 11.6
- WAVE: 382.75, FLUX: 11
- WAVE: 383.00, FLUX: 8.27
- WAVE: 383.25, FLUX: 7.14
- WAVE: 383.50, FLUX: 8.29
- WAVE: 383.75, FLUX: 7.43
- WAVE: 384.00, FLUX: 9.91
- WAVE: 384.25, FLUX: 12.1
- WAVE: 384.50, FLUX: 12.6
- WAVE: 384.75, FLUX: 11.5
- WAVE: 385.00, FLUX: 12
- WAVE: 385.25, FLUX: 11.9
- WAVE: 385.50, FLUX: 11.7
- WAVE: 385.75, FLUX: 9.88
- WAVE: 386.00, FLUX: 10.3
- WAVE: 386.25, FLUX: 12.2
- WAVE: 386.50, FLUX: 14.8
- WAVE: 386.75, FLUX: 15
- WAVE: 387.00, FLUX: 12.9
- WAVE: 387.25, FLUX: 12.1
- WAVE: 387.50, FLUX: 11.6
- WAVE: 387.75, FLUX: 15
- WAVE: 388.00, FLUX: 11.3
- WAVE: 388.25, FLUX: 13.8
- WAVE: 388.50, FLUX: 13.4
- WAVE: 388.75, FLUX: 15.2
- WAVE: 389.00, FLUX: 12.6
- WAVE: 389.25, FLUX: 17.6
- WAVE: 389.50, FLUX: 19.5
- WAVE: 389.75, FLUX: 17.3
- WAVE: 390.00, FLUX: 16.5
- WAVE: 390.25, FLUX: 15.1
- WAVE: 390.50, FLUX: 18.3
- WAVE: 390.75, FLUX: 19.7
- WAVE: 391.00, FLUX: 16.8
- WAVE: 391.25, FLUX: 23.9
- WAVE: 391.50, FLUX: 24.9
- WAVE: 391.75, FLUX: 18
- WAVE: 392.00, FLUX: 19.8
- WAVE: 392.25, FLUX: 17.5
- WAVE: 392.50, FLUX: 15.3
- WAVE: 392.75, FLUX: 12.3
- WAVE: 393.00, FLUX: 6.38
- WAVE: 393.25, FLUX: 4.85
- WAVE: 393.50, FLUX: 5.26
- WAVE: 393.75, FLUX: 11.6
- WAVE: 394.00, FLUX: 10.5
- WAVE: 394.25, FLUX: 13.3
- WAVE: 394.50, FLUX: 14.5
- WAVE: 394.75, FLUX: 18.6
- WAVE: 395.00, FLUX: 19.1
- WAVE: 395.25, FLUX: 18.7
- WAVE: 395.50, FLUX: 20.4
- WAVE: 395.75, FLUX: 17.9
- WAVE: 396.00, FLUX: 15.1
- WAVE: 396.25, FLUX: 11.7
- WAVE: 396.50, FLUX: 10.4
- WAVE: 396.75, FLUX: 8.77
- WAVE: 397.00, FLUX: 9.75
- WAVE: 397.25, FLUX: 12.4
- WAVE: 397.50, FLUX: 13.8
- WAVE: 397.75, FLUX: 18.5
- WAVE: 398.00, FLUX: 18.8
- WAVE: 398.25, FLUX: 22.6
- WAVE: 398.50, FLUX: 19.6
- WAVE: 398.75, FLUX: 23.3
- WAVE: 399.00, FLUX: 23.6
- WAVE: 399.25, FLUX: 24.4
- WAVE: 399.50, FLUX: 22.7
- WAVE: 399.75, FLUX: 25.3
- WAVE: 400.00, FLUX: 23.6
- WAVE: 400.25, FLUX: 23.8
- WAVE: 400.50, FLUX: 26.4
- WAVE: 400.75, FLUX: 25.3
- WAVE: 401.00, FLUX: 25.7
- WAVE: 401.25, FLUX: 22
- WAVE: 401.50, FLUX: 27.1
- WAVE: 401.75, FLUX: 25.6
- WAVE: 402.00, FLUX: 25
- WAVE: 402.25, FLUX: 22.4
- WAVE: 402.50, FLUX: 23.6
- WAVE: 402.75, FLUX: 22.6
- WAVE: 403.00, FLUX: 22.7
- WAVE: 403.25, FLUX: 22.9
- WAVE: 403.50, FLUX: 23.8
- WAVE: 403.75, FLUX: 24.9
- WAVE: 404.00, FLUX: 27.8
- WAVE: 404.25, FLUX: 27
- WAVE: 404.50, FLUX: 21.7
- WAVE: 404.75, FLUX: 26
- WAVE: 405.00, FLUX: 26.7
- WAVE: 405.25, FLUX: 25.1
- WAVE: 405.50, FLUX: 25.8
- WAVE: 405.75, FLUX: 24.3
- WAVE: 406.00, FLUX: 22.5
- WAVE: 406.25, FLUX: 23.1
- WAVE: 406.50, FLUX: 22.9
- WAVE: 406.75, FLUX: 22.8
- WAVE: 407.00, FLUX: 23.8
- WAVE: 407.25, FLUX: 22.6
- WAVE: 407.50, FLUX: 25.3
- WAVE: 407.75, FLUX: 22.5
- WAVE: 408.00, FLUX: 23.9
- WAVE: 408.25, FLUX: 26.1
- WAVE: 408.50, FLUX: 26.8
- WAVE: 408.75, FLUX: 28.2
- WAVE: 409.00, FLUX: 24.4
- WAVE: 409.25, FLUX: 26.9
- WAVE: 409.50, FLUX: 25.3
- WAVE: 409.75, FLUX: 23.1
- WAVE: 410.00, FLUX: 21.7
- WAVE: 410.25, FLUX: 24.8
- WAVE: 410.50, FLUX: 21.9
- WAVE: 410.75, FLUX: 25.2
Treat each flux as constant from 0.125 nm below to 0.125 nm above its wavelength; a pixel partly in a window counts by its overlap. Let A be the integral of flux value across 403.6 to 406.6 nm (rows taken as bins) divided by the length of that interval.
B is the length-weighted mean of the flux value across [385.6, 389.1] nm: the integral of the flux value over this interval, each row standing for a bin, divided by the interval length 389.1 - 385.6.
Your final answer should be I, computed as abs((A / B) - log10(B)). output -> 0.8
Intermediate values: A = 24.8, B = 13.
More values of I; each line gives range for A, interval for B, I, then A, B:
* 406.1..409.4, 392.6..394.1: 1.9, 24.6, 9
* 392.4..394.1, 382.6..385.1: 0.1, 9.4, 10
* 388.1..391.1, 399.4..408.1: 0.7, 16.3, 24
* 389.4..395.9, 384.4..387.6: 0.2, 16.0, 12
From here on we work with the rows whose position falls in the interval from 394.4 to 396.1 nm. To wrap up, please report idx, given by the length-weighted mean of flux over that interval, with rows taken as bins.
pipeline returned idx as 18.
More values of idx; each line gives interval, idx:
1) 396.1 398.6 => 15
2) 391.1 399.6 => 16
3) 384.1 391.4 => 14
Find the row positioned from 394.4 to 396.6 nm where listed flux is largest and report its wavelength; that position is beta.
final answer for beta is 395.50 nm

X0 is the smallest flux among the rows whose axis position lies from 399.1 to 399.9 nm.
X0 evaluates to 22.7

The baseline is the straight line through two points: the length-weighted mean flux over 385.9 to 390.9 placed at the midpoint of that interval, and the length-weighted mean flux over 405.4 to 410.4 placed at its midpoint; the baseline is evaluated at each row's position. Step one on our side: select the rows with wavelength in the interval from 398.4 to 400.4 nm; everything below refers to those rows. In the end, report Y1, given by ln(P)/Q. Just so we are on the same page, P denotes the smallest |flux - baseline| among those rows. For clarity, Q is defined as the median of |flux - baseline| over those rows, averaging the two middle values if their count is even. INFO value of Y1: -0.7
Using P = 0.1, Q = 3.4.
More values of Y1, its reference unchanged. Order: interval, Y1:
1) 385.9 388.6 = -0.4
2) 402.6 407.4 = -2.5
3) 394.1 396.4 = -0.4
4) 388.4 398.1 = -0.4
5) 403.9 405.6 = 0.0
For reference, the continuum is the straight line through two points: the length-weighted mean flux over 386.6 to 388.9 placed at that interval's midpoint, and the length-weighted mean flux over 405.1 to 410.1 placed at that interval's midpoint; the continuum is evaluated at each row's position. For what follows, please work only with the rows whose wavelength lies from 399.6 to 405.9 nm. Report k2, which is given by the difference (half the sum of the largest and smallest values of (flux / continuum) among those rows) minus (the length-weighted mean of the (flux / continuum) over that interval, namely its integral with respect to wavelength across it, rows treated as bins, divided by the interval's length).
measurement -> -0.01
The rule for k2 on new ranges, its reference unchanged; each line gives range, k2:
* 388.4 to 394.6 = -0.04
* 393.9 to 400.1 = -0.07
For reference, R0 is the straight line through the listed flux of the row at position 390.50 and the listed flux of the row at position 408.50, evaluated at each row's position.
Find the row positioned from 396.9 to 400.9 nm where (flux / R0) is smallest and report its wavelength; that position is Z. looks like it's 397.00 nm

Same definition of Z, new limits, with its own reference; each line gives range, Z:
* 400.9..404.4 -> 403.00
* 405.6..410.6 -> 410.00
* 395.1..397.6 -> 396.75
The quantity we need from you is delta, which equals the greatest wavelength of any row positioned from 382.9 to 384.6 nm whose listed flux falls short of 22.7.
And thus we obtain 384.50 nm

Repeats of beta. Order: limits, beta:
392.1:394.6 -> 392.25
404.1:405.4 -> 404.25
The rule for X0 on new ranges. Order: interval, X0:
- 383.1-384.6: 7.14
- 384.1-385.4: 11.5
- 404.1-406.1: 21.7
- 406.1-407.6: 22.6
